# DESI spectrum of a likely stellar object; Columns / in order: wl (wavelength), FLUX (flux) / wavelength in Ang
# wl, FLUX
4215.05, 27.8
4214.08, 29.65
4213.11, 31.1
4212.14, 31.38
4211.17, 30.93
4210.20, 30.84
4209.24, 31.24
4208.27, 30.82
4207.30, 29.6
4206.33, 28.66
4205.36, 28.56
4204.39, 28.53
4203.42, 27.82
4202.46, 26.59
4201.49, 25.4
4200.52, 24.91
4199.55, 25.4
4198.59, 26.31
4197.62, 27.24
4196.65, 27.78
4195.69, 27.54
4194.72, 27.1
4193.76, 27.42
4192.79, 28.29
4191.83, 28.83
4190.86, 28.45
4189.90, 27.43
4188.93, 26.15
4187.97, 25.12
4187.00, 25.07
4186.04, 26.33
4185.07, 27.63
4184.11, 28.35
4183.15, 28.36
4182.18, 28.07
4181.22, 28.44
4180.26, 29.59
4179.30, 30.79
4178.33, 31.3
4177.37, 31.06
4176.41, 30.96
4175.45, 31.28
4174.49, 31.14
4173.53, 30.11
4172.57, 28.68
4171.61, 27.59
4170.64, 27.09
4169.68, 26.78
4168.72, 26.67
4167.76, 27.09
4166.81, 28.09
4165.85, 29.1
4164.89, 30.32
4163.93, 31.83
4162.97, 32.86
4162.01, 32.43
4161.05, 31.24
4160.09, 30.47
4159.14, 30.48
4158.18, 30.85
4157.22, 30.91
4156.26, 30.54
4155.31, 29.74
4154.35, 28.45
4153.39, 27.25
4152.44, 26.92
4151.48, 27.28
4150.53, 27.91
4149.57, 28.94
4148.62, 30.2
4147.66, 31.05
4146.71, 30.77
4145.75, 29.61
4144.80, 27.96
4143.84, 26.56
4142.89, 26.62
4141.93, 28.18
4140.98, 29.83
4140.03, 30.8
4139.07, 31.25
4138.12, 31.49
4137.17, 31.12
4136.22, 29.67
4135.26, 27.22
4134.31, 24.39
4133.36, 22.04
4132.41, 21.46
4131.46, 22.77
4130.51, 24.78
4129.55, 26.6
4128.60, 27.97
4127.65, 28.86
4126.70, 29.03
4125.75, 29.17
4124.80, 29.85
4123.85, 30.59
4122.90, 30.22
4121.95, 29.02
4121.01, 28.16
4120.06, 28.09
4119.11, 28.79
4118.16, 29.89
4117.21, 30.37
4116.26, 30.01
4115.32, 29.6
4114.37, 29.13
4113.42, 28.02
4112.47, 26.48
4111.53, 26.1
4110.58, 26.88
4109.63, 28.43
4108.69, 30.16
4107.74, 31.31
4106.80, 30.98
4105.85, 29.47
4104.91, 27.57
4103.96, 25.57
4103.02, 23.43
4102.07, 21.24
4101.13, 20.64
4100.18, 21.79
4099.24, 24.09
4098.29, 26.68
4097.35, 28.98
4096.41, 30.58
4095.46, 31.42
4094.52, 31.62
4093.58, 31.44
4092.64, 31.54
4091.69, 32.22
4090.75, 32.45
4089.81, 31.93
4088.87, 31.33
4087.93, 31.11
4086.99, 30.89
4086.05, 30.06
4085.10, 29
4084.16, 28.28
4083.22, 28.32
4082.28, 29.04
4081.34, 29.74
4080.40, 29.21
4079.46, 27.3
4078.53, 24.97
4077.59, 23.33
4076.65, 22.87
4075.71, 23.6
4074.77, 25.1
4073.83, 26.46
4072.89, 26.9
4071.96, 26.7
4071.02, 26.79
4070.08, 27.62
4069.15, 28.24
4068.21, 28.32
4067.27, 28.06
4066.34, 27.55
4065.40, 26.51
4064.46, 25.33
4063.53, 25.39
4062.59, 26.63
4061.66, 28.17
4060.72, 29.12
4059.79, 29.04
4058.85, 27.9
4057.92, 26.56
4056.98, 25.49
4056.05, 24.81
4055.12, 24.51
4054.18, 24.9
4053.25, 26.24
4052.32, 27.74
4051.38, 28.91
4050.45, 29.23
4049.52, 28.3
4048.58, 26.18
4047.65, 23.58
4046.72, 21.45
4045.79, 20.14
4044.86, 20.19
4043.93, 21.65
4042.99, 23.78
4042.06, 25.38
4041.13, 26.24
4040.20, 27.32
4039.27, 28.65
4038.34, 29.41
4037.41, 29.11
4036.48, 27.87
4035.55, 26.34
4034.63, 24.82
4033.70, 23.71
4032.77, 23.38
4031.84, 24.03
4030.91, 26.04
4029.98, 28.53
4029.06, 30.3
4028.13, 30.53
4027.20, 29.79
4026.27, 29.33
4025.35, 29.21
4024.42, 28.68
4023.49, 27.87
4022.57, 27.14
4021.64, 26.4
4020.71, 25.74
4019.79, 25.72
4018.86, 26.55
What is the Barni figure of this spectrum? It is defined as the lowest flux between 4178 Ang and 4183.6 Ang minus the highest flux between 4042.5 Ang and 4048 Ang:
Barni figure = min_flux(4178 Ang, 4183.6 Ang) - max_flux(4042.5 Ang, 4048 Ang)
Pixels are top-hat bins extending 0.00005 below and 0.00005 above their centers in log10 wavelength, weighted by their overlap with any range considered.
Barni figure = 4.3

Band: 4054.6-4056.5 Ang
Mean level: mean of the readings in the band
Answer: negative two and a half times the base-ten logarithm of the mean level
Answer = -3.48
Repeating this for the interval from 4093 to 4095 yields -3.75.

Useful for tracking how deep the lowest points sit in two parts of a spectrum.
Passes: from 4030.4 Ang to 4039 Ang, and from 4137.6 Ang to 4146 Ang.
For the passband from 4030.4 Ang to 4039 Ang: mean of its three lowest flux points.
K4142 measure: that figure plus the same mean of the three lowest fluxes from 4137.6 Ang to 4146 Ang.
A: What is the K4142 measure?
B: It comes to 51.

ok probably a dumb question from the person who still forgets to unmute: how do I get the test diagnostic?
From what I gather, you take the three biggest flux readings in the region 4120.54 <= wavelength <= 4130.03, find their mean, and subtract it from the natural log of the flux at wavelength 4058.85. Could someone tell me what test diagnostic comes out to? -26.9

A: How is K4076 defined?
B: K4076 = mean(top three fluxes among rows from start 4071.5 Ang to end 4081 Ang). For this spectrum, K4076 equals 27.8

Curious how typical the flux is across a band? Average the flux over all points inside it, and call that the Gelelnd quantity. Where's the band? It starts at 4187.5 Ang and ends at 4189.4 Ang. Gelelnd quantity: 26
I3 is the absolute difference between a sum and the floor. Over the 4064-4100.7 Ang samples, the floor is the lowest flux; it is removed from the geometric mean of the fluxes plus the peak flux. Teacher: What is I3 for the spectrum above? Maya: 38.7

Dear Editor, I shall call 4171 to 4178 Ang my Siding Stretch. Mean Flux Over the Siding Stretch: 30.1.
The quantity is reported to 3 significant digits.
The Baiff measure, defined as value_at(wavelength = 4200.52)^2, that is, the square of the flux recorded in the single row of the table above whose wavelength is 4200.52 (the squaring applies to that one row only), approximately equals 621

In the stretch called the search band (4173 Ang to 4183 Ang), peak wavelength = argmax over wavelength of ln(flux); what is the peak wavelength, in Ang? 4178.33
